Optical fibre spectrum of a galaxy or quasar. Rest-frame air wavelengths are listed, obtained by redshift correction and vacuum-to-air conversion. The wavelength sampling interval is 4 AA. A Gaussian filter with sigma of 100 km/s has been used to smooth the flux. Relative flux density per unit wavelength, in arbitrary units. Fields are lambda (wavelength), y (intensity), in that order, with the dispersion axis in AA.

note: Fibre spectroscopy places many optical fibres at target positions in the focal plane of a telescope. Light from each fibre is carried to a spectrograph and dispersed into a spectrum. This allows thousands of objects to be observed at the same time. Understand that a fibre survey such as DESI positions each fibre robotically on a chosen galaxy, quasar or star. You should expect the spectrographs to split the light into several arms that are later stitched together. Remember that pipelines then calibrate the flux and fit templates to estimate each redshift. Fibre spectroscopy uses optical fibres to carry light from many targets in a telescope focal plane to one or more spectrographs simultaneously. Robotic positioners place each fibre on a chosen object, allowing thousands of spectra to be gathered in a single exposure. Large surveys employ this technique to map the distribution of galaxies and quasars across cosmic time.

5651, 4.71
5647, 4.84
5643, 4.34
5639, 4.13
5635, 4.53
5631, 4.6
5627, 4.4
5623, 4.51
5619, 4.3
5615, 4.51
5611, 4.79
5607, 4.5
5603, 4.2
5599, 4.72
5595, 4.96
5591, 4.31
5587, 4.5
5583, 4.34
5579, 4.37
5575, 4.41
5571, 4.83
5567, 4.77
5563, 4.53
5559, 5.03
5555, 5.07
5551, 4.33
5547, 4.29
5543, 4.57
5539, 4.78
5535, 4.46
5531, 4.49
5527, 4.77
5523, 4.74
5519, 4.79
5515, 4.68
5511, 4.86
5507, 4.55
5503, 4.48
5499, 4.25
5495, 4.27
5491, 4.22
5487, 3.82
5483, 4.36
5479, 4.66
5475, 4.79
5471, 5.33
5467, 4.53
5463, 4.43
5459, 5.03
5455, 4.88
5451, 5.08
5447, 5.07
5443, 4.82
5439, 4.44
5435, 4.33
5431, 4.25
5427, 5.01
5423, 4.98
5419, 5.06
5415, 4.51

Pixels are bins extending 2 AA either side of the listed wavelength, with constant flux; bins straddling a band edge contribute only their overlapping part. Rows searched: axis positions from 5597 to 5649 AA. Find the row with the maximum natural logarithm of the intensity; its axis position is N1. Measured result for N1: 5647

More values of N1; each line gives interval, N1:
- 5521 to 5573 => 5555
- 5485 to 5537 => 5511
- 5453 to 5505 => 5471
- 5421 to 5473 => 5471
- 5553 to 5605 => 5555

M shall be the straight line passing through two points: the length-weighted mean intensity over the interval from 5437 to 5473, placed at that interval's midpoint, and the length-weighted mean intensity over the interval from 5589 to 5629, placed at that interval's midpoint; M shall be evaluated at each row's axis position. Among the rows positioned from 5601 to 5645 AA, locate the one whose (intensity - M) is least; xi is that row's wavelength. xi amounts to 5603 AA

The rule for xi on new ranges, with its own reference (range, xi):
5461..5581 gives 5487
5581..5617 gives 5603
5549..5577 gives 5551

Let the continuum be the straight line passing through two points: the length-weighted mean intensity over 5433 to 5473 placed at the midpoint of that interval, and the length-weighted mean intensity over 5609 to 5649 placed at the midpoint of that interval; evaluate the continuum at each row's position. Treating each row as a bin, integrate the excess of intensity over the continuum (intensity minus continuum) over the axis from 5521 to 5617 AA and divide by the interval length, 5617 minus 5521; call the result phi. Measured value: -0.002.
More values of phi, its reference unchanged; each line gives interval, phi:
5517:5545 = -0.004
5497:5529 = -0.052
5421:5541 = -0.108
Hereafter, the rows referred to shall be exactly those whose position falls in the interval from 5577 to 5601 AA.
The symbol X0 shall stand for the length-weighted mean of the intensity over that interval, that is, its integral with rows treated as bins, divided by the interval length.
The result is 4.53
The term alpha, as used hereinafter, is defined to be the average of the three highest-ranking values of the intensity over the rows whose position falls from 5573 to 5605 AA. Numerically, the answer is 4.73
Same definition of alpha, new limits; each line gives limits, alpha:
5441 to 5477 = 5.16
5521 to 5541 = 4.76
